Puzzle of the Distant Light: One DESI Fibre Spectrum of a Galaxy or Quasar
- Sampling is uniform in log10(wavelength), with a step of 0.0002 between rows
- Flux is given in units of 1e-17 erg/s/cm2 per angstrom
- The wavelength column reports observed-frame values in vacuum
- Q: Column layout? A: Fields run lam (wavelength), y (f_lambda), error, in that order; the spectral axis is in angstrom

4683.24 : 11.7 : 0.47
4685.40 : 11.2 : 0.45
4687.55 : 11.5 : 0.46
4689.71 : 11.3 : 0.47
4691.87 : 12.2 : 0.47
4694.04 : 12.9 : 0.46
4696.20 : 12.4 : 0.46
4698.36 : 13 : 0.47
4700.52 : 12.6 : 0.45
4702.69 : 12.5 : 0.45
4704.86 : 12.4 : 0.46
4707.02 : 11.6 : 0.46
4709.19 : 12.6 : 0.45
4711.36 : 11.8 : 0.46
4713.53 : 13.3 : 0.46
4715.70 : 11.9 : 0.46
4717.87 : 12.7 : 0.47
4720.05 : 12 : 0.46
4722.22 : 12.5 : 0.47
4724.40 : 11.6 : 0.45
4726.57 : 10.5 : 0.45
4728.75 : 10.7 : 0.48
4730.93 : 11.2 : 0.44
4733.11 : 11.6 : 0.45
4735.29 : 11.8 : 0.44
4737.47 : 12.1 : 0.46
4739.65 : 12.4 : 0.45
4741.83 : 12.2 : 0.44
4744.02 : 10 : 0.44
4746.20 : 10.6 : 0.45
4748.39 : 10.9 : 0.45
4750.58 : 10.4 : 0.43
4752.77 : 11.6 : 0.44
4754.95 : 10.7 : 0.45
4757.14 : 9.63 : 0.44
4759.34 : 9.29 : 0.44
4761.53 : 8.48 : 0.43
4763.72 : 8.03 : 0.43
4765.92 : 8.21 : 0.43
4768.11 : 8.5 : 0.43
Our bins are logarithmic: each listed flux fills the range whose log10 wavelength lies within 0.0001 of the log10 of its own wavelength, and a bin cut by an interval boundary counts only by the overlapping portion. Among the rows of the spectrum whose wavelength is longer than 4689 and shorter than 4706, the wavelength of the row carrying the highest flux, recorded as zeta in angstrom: 4698.36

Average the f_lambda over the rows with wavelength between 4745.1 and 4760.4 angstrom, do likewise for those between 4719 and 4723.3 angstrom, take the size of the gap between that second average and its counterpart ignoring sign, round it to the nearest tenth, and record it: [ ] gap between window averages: 1.8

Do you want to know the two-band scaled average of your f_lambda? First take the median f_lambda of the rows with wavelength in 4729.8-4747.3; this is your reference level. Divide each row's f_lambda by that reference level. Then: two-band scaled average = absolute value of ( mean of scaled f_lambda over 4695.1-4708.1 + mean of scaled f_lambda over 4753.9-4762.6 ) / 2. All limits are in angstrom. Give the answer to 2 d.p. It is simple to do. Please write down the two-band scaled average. 0.94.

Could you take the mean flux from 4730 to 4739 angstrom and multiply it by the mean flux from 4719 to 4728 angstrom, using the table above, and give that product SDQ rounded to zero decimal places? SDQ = 136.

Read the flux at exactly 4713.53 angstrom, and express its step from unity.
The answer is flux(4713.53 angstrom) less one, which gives 12.3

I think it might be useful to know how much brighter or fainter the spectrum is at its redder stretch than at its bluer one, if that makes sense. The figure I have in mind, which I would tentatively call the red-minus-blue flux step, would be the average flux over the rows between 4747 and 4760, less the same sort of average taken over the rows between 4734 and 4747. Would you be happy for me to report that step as -1.1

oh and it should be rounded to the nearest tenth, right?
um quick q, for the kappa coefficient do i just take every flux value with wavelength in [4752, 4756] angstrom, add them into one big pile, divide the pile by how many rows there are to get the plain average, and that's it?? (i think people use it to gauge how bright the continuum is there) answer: 11.1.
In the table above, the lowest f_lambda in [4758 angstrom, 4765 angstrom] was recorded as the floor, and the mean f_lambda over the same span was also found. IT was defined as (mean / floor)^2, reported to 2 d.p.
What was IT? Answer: 1.15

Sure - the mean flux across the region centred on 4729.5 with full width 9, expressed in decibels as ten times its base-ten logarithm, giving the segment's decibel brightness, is 10.4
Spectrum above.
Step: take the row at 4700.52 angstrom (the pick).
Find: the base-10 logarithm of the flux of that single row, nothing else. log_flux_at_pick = 1.10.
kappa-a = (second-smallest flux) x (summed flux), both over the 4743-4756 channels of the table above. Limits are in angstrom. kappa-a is 668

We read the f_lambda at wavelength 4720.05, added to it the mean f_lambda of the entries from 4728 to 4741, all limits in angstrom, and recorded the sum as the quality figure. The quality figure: 24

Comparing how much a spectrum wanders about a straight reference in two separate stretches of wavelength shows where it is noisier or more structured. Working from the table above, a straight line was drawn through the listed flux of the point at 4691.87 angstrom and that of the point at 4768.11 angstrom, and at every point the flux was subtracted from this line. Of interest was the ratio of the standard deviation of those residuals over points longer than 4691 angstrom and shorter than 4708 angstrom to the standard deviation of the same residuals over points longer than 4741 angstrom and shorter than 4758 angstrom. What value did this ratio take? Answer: 0.5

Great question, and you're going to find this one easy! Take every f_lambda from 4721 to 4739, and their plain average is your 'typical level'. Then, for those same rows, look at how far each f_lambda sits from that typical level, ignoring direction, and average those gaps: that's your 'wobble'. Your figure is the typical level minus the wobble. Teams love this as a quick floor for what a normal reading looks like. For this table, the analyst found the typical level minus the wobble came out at 11.0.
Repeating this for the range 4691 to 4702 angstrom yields 12.4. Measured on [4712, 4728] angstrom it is 11.4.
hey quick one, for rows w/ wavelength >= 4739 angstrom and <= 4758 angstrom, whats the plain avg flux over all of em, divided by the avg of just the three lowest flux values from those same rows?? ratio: 1.09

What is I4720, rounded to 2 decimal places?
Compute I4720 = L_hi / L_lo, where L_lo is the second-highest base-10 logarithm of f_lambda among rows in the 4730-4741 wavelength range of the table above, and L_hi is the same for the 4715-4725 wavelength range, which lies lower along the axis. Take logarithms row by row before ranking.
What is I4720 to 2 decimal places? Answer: 1.01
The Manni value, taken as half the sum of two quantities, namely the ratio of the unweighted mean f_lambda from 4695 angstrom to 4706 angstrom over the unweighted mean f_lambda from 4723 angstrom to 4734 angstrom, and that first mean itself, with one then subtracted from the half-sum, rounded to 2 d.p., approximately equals 5.86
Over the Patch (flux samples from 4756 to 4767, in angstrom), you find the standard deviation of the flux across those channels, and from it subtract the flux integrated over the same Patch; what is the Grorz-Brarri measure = -95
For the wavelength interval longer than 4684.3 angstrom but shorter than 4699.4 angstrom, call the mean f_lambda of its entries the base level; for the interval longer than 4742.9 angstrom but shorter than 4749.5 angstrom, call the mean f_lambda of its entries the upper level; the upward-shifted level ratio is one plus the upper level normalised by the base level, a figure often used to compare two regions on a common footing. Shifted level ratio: 1.87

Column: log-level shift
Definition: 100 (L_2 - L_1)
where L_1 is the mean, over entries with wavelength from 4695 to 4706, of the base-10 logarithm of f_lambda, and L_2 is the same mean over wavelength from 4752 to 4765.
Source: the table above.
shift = -12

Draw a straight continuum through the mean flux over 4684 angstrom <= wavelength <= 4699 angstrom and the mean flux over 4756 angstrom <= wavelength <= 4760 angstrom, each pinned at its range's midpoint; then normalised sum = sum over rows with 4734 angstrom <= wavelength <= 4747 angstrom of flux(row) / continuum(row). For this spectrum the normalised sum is 6.81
